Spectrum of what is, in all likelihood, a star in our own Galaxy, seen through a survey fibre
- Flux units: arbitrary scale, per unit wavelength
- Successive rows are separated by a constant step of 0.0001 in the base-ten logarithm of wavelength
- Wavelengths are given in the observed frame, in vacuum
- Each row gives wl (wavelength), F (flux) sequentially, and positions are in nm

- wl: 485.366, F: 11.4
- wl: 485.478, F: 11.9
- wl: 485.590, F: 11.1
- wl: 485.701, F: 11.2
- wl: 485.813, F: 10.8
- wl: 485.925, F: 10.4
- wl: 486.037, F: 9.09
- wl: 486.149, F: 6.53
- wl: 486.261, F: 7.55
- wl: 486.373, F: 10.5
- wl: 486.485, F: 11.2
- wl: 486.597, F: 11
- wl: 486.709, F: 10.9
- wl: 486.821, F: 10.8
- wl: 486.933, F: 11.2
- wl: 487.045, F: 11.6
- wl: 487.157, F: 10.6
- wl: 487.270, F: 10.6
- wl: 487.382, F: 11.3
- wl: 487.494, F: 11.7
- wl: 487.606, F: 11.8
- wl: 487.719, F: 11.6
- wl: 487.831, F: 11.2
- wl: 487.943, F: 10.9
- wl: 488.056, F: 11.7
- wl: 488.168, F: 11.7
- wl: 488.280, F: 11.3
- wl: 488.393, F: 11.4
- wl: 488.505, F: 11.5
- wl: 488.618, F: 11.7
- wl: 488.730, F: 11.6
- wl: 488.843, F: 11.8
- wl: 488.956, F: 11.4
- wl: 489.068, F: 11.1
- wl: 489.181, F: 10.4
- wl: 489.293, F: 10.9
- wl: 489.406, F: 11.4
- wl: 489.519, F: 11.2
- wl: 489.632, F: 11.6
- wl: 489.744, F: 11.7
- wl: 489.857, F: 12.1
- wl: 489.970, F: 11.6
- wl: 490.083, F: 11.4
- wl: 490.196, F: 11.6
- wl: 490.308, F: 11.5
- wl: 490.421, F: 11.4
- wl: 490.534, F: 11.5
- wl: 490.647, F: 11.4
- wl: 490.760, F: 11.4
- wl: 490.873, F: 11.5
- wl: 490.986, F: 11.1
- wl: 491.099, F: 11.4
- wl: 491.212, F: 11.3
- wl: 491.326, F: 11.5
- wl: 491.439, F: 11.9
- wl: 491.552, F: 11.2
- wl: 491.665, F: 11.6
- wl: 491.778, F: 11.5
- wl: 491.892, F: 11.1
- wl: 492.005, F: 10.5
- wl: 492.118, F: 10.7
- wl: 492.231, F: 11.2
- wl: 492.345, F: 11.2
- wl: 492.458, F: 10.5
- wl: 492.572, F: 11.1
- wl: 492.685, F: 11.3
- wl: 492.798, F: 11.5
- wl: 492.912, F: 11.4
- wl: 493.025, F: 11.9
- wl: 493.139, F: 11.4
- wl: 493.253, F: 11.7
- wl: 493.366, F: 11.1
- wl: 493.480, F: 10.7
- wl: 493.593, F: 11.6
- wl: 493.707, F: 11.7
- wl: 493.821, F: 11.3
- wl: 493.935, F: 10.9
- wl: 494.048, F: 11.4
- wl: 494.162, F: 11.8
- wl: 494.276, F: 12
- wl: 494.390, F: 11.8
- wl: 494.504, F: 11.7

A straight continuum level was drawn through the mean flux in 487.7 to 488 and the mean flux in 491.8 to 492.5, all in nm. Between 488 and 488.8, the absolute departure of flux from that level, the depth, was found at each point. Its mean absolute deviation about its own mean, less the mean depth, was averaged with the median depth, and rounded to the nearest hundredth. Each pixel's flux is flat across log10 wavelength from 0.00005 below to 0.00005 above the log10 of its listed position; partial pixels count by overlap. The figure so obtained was 0.10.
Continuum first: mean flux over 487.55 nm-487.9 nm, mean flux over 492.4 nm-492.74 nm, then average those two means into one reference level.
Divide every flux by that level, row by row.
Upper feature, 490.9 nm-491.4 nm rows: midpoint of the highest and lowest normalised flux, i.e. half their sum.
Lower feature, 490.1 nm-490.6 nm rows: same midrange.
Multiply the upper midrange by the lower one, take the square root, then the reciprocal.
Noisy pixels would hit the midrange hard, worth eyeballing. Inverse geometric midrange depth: 0.99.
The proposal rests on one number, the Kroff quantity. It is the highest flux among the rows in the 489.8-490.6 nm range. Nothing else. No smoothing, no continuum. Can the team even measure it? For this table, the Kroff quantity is 12.1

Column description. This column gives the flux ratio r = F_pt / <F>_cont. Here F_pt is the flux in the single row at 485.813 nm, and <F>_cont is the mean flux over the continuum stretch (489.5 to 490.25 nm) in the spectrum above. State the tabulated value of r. 0.93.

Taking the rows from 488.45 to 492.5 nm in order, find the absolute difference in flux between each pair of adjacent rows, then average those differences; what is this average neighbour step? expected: 0.30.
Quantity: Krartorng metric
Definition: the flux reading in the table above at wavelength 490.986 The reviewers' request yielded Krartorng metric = 11.1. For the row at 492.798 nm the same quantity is 11.5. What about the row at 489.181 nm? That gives 10.4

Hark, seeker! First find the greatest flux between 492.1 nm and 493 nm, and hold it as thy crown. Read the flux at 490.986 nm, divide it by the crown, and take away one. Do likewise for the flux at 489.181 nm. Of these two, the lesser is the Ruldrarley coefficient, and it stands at -0.096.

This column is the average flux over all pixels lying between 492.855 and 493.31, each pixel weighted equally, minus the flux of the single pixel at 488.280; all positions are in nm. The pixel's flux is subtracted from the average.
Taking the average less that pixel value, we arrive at 0.3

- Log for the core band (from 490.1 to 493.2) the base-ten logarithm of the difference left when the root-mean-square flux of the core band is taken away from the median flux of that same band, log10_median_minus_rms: -1.1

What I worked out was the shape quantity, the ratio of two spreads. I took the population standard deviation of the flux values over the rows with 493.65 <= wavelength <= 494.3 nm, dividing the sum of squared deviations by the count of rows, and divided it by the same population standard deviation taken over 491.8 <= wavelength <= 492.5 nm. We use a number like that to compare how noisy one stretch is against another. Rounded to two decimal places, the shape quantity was 1.17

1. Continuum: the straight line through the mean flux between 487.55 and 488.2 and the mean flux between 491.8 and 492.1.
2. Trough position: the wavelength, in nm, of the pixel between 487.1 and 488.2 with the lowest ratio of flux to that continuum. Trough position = 487.157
